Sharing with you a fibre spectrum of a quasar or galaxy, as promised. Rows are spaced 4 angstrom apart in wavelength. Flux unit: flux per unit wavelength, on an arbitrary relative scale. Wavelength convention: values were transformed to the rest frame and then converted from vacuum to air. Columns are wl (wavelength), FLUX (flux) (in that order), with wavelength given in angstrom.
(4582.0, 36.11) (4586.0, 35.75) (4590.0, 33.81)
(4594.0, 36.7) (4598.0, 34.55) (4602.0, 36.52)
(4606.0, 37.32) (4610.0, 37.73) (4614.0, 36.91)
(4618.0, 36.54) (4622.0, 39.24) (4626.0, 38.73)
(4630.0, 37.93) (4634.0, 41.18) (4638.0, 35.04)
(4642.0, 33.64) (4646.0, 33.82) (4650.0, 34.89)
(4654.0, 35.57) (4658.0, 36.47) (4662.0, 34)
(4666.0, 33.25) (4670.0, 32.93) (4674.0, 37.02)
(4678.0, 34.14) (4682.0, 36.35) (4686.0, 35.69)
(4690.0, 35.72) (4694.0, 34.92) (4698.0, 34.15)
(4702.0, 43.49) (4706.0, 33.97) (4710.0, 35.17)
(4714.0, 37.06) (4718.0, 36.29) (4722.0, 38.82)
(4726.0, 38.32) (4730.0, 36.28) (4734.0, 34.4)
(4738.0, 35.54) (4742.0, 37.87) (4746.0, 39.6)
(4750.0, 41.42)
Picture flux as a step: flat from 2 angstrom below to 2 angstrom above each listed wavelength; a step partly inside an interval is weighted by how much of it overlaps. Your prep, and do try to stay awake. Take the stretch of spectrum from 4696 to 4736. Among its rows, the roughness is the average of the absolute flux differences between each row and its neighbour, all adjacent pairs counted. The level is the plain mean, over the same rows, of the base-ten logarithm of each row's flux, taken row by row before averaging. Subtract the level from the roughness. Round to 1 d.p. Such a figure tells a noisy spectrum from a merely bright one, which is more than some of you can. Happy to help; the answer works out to 1.7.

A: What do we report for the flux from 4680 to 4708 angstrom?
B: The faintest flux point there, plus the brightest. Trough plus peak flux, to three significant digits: 77.5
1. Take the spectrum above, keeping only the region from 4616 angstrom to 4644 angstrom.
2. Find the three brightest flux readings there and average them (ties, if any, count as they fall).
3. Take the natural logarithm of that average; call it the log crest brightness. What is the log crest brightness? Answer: 3.68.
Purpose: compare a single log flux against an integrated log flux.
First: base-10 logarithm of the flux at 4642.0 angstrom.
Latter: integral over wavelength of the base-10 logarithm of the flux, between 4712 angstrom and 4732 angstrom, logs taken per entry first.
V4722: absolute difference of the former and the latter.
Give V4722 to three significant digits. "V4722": 29.9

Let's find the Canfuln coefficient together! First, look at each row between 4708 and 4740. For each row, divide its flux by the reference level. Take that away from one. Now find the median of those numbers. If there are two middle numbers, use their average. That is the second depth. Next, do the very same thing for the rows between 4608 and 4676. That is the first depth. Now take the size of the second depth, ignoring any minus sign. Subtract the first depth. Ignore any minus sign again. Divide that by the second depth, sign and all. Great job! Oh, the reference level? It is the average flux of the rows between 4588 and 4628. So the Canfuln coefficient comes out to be 0.36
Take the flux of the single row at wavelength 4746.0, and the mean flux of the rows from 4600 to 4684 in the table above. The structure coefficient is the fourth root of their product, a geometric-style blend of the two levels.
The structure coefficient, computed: 6.15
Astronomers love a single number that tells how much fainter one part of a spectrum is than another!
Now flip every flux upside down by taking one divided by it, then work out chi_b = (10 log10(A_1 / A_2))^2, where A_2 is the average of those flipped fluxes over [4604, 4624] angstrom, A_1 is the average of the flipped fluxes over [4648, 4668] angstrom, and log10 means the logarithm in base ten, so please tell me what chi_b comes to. 0.11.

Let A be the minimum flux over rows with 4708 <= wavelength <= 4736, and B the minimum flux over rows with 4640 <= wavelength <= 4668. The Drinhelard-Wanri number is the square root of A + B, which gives 8.22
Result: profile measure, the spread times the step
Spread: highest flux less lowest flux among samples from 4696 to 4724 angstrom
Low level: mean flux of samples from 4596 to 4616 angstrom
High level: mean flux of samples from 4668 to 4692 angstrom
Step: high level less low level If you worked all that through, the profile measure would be -12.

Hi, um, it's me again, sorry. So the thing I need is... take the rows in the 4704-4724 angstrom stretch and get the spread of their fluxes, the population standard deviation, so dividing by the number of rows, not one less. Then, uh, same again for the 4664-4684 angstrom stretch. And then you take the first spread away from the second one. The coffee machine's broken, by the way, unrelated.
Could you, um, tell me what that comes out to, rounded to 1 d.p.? 0.0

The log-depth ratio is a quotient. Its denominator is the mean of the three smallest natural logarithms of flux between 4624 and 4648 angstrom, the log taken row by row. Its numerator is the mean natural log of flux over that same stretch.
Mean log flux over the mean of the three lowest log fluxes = 1.020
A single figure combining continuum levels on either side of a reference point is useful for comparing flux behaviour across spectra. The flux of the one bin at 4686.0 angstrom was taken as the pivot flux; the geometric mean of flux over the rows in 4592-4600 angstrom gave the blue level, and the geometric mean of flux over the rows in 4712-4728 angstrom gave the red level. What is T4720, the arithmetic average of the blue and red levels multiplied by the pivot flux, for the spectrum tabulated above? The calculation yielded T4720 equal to 1307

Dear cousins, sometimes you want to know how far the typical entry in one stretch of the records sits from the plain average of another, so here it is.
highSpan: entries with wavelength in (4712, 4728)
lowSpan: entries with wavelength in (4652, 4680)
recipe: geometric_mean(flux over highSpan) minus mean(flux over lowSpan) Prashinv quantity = 2.8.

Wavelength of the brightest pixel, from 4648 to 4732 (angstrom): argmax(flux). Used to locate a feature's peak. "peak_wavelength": 4702.0 angstrom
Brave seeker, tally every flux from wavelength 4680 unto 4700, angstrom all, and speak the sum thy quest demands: 177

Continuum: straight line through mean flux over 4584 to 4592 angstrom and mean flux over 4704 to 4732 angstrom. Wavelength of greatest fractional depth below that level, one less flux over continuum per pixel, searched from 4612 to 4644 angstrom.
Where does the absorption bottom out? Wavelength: 4642.0 angstrom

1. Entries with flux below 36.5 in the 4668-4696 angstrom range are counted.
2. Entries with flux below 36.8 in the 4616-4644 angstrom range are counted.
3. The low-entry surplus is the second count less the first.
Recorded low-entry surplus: -3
